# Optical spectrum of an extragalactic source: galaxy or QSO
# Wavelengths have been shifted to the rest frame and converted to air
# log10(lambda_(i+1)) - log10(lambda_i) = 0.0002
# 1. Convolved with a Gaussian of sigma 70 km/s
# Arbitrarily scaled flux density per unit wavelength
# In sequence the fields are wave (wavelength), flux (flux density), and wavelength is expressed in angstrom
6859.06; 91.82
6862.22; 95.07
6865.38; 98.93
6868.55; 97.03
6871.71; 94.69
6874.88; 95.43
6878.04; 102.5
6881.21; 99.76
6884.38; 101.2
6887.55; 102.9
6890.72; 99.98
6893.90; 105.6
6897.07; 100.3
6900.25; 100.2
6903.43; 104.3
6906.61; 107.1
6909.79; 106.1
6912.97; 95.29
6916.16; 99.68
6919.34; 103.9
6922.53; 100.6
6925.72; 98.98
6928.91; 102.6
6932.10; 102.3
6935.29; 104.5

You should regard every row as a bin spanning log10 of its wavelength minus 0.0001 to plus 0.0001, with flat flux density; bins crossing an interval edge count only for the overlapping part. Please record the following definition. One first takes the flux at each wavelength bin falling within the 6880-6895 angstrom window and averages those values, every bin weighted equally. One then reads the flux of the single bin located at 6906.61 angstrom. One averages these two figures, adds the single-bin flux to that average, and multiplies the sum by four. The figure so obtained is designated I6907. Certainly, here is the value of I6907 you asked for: 846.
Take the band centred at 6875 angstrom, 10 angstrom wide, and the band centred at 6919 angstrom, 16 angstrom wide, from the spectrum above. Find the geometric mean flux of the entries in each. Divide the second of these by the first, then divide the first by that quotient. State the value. 95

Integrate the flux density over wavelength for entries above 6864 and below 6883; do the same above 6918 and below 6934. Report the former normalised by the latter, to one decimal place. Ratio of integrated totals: 1.1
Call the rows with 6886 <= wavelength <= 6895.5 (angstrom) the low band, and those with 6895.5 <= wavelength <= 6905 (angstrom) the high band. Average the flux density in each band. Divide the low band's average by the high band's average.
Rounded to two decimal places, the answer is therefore 1.01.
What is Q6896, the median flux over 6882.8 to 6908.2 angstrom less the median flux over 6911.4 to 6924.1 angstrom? 2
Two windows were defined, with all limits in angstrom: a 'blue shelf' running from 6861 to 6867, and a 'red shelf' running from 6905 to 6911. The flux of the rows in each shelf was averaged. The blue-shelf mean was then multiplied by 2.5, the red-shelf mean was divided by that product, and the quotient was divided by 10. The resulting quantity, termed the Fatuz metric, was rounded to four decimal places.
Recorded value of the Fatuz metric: 0.0440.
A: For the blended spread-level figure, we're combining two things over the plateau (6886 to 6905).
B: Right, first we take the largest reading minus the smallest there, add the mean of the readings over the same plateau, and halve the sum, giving 53.9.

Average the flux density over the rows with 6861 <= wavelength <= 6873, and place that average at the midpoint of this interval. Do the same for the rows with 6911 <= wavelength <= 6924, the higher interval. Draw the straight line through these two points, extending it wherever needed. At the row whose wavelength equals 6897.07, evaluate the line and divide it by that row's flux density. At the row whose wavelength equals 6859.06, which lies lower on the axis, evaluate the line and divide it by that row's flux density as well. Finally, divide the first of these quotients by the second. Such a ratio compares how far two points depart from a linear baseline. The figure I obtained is 0.94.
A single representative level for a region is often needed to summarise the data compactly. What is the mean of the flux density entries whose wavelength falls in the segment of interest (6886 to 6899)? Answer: 102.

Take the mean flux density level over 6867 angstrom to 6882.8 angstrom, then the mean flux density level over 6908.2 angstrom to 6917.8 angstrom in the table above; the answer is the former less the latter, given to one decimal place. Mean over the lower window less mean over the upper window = -2.5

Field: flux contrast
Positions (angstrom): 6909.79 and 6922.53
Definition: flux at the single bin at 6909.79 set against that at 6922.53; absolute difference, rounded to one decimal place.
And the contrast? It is 5.5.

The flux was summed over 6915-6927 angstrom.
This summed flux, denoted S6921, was 403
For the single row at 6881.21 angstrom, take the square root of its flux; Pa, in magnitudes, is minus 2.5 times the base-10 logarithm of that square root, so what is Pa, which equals -2.50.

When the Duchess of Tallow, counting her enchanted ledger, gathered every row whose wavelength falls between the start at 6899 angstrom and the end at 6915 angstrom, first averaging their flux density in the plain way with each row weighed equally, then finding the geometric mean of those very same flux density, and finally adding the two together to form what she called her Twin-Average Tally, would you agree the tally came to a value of 205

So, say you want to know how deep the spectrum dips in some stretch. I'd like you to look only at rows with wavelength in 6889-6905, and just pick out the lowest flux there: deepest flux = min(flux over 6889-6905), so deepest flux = 99.98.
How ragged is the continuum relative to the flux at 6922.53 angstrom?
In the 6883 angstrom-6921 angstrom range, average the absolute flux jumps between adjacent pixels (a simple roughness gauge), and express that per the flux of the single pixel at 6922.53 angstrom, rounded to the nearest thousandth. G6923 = 0.039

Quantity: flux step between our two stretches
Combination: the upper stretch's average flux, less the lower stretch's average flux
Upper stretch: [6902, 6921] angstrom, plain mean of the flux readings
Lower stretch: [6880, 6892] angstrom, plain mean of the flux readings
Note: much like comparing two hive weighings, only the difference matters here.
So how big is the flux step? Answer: 2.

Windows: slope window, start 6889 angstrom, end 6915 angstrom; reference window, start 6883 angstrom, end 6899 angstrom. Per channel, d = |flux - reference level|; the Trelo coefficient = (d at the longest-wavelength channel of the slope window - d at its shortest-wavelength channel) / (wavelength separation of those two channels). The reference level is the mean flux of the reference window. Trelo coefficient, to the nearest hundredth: 0.21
